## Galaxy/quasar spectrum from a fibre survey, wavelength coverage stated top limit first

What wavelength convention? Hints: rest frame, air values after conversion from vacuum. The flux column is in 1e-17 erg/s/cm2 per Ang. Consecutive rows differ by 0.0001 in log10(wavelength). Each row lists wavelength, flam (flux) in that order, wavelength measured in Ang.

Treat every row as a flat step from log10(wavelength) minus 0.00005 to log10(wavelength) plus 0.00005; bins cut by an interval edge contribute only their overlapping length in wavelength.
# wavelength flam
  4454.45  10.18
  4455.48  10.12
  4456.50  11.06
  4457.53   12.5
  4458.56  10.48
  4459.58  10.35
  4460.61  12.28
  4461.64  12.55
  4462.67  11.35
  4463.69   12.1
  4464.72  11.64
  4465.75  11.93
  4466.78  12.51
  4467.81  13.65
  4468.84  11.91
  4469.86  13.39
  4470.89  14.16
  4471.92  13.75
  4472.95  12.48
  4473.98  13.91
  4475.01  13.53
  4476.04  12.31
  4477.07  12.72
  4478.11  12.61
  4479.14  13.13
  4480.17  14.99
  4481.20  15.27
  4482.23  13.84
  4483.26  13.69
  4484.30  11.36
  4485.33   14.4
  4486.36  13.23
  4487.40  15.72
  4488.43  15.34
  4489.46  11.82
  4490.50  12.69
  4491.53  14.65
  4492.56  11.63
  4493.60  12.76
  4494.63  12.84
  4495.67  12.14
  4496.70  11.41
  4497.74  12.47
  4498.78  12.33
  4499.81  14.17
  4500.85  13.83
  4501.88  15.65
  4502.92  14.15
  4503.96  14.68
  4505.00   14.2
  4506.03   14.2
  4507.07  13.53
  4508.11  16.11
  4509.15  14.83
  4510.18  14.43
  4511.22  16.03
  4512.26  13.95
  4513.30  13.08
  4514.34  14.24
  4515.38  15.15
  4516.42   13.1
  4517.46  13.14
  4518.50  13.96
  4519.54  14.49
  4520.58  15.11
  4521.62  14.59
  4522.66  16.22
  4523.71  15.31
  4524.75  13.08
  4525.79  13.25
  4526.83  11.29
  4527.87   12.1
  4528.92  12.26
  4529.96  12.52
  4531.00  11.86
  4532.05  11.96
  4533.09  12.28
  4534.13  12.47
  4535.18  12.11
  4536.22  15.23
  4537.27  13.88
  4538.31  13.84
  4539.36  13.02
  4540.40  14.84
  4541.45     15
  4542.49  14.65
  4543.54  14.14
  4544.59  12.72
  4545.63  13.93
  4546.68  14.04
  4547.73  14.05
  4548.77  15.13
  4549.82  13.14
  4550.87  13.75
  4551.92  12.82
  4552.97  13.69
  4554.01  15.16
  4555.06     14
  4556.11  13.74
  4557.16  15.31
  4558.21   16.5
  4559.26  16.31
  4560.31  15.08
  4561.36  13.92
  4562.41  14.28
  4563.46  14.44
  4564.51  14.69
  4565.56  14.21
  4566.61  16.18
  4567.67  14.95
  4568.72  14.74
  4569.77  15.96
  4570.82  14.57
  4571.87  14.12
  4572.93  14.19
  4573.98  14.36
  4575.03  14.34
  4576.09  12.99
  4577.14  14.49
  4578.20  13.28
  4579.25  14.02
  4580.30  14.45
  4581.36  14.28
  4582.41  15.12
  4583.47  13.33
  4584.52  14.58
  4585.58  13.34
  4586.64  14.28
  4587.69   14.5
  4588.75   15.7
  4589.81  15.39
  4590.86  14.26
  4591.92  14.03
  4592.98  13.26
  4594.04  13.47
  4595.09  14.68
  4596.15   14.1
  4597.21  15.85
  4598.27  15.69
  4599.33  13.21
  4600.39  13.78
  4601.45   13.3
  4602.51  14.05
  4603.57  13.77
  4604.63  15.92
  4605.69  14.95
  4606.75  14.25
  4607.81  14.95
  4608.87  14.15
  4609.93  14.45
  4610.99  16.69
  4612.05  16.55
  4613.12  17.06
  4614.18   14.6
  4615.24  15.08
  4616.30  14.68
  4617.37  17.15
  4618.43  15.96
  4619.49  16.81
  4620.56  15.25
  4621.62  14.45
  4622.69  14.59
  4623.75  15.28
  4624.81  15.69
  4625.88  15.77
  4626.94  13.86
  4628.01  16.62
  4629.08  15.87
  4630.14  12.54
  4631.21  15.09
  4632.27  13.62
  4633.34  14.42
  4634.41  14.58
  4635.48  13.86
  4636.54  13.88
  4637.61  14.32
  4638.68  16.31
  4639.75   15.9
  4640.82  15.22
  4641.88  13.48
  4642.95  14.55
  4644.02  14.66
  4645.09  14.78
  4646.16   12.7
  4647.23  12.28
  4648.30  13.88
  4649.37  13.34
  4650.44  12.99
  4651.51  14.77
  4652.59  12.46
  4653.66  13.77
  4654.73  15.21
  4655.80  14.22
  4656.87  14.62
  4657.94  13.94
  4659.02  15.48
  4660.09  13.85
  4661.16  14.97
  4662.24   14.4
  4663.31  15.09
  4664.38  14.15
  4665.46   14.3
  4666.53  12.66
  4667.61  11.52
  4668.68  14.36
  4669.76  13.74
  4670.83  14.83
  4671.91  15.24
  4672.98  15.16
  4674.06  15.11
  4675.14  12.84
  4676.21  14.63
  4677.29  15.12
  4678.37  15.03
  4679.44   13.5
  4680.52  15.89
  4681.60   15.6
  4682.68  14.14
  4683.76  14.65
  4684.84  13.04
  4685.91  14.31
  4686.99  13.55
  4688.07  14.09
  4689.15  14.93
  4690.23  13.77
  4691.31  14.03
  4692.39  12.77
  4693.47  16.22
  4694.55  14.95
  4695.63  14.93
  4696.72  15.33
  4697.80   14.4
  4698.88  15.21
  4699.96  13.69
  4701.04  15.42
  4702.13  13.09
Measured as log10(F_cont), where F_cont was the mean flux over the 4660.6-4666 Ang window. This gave 1.164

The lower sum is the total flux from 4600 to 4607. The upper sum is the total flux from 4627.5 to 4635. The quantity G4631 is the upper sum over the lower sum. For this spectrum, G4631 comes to 1.03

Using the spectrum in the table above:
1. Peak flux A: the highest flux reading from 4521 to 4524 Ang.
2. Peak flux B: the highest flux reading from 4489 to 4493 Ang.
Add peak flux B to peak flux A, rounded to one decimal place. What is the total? 30.9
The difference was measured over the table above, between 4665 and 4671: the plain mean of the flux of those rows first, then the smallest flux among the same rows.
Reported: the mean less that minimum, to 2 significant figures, 2.0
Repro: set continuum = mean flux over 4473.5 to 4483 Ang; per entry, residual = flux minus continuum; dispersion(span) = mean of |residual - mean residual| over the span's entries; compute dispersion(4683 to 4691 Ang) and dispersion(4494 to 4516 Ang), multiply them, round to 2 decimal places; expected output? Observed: 0.49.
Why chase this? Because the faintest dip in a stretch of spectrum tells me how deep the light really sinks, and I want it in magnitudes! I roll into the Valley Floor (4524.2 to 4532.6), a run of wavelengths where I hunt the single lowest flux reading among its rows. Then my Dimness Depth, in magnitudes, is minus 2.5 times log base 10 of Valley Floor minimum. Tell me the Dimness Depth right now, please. -2.63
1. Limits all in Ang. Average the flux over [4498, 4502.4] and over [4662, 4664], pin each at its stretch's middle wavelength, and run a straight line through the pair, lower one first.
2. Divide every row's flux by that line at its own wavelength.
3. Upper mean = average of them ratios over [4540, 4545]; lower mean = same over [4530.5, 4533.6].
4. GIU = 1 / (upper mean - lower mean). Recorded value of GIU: 6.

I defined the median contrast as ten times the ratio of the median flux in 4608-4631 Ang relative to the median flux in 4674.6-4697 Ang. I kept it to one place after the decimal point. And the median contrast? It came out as 10.4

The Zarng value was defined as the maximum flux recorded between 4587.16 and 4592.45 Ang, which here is 15.7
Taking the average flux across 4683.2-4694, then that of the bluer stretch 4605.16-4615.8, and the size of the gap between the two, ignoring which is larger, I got 1.14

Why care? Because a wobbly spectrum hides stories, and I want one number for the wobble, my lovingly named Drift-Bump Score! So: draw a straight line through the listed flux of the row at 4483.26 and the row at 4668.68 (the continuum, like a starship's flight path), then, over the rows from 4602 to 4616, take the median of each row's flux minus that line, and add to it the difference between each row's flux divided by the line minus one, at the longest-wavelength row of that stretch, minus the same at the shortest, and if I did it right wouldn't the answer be 0.88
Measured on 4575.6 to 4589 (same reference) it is 0.43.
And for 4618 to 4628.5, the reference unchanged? 1.33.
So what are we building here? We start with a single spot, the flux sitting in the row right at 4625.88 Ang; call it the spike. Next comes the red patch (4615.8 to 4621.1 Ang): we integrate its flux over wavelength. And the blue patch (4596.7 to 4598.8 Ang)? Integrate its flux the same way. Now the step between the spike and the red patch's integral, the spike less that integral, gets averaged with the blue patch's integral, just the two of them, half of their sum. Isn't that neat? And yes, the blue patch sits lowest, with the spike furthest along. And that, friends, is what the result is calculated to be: -18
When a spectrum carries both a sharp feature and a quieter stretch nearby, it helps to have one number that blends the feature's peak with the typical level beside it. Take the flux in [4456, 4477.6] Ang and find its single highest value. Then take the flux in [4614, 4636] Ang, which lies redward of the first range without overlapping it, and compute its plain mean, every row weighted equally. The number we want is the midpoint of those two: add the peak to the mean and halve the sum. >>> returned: 14.6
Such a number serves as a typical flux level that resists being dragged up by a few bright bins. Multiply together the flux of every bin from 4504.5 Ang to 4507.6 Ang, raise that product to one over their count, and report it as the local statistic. 14.0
